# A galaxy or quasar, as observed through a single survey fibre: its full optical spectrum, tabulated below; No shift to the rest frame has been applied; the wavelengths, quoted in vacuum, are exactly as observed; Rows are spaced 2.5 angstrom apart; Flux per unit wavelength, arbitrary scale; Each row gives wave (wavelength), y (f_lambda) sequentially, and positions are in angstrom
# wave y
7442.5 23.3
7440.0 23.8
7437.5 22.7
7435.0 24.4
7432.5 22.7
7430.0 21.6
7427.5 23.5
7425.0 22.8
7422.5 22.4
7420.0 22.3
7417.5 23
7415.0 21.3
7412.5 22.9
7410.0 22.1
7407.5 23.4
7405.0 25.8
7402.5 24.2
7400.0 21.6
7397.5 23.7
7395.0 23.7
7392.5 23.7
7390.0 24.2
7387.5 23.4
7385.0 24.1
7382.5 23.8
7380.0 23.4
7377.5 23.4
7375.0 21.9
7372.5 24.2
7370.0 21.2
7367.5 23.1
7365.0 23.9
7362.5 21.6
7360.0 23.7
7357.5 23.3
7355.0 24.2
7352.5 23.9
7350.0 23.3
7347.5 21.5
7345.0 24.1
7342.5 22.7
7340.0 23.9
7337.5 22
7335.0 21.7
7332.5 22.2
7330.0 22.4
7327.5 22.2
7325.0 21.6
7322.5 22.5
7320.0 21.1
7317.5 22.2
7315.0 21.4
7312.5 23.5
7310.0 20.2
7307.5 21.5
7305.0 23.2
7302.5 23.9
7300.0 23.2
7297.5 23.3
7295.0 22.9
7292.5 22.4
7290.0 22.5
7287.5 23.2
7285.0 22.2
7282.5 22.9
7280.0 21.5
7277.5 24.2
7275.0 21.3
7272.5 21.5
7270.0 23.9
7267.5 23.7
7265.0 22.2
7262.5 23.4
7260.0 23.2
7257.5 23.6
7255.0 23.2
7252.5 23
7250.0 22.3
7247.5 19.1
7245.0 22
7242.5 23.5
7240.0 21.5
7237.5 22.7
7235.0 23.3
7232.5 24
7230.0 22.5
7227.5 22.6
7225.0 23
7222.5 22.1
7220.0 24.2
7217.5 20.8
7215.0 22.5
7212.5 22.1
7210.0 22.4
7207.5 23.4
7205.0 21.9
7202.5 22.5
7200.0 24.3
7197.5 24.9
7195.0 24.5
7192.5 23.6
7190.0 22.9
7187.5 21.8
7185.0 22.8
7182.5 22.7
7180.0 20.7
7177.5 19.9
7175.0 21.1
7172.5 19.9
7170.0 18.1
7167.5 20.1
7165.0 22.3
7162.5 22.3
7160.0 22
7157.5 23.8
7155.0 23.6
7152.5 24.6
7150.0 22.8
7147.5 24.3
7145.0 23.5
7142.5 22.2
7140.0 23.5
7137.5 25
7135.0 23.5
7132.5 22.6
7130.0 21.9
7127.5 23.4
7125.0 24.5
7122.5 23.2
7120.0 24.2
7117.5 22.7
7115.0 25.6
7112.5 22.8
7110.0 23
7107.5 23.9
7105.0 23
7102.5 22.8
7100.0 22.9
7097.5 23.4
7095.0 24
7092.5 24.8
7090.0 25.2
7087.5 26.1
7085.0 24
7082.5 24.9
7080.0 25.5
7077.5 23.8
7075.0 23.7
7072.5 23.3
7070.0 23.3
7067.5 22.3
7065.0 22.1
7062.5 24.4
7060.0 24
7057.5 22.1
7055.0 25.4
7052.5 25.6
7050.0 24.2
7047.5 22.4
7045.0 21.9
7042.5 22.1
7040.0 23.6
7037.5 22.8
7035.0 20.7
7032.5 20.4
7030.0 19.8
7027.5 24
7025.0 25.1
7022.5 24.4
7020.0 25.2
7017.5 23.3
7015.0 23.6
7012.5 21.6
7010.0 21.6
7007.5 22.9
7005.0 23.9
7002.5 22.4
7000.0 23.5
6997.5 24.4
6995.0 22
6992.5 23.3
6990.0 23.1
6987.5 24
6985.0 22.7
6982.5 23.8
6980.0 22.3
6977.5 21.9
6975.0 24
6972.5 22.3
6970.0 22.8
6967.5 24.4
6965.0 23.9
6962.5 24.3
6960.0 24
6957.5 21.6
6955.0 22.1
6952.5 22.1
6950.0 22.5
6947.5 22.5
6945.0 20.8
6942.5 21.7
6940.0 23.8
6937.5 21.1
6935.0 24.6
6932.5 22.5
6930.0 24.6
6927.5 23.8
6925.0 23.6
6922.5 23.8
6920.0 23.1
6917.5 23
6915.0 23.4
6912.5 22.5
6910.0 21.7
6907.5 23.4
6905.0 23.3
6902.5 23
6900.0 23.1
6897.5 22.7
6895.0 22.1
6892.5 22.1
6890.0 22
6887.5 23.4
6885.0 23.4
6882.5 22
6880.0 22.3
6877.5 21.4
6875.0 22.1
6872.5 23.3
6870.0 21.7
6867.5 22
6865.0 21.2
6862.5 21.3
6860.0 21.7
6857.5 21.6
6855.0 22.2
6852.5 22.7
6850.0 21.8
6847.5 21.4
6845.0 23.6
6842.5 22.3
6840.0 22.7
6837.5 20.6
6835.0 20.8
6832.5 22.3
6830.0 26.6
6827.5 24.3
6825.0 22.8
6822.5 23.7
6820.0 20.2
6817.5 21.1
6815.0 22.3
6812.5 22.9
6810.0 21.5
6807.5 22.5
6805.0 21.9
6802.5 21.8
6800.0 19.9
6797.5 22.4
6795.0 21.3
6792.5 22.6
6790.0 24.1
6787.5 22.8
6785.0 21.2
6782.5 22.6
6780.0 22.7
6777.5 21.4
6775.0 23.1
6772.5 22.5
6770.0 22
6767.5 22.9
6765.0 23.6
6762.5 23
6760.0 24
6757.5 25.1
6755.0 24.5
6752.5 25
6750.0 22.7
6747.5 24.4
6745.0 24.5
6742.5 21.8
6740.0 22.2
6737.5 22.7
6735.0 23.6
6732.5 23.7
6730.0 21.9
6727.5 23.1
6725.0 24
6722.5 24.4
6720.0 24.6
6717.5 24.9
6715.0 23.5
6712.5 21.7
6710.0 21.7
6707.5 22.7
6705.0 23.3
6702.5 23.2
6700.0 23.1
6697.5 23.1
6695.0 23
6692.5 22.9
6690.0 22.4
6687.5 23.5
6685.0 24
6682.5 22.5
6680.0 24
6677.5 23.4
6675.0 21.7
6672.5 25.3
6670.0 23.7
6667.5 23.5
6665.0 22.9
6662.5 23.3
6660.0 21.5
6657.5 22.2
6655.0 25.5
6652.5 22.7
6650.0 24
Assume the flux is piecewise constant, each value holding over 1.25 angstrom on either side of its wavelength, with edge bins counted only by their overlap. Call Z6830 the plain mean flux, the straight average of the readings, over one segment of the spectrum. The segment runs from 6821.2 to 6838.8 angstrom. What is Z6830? 23.0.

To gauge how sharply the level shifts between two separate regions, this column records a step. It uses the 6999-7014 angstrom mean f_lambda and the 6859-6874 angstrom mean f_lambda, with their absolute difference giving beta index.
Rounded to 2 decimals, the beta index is 0.78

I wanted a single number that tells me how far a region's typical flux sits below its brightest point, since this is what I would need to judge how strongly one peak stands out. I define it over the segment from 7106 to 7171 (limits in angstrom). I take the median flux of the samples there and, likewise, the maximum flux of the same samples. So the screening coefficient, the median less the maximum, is -2.3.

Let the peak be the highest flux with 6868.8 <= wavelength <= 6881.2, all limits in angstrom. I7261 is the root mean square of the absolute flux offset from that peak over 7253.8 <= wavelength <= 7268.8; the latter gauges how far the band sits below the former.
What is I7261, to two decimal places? 0.50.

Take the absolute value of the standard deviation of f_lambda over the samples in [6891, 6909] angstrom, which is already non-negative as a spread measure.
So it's 0.5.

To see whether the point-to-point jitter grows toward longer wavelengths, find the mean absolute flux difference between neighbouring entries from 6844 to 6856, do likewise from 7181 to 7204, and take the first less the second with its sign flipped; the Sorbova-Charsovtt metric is -0.2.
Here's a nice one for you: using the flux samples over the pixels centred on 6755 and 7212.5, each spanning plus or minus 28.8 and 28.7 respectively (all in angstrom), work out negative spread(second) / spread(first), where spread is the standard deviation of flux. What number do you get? -0.98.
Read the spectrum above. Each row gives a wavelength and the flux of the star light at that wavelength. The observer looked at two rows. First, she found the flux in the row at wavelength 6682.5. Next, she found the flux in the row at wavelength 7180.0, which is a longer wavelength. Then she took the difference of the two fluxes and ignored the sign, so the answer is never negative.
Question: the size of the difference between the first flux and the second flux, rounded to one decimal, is 1.8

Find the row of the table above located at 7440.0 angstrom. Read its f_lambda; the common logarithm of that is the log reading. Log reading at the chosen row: 1.38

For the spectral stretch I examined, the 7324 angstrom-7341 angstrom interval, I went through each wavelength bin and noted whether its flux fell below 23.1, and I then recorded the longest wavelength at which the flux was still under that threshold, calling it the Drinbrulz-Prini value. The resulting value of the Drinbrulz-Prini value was 7337.5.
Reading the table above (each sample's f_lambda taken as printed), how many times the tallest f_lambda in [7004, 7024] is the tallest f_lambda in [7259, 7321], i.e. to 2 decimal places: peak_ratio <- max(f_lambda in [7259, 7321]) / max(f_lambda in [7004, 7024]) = 0.96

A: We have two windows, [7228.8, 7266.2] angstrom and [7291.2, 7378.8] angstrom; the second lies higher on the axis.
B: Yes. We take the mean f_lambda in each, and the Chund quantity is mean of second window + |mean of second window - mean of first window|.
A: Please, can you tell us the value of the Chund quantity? 22.70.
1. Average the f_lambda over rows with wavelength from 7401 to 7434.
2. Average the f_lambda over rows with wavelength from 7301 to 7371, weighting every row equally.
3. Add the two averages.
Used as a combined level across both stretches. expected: 45.5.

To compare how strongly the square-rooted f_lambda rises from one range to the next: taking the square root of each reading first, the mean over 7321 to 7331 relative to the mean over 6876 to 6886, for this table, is 1.00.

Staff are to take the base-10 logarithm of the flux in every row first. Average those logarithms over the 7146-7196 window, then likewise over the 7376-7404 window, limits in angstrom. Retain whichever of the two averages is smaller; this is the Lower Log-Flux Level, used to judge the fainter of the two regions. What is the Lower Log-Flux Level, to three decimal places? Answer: 1.345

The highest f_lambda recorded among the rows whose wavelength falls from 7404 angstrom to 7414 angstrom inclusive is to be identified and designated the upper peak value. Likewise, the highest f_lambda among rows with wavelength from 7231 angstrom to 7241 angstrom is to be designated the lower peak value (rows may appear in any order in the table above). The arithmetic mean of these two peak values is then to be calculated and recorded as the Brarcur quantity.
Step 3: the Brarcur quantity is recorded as 24.9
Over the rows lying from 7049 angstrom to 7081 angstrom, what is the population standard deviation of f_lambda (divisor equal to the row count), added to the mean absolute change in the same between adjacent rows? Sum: 2.2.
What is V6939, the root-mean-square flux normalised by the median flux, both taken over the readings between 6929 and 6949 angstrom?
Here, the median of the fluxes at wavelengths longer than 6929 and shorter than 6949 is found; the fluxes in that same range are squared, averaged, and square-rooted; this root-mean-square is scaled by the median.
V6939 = 1.01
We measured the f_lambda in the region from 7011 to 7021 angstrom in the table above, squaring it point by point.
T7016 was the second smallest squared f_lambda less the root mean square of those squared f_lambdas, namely -11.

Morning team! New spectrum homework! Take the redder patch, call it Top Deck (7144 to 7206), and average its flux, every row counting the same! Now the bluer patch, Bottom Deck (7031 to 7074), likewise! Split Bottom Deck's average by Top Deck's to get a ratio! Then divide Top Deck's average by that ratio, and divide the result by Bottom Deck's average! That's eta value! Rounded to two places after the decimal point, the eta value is 0.95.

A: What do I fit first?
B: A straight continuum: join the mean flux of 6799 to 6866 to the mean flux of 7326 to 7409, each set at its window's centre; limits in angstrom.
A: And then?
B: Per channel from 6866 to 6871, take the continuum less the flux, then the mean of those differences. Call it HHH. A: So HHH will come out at 0.4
